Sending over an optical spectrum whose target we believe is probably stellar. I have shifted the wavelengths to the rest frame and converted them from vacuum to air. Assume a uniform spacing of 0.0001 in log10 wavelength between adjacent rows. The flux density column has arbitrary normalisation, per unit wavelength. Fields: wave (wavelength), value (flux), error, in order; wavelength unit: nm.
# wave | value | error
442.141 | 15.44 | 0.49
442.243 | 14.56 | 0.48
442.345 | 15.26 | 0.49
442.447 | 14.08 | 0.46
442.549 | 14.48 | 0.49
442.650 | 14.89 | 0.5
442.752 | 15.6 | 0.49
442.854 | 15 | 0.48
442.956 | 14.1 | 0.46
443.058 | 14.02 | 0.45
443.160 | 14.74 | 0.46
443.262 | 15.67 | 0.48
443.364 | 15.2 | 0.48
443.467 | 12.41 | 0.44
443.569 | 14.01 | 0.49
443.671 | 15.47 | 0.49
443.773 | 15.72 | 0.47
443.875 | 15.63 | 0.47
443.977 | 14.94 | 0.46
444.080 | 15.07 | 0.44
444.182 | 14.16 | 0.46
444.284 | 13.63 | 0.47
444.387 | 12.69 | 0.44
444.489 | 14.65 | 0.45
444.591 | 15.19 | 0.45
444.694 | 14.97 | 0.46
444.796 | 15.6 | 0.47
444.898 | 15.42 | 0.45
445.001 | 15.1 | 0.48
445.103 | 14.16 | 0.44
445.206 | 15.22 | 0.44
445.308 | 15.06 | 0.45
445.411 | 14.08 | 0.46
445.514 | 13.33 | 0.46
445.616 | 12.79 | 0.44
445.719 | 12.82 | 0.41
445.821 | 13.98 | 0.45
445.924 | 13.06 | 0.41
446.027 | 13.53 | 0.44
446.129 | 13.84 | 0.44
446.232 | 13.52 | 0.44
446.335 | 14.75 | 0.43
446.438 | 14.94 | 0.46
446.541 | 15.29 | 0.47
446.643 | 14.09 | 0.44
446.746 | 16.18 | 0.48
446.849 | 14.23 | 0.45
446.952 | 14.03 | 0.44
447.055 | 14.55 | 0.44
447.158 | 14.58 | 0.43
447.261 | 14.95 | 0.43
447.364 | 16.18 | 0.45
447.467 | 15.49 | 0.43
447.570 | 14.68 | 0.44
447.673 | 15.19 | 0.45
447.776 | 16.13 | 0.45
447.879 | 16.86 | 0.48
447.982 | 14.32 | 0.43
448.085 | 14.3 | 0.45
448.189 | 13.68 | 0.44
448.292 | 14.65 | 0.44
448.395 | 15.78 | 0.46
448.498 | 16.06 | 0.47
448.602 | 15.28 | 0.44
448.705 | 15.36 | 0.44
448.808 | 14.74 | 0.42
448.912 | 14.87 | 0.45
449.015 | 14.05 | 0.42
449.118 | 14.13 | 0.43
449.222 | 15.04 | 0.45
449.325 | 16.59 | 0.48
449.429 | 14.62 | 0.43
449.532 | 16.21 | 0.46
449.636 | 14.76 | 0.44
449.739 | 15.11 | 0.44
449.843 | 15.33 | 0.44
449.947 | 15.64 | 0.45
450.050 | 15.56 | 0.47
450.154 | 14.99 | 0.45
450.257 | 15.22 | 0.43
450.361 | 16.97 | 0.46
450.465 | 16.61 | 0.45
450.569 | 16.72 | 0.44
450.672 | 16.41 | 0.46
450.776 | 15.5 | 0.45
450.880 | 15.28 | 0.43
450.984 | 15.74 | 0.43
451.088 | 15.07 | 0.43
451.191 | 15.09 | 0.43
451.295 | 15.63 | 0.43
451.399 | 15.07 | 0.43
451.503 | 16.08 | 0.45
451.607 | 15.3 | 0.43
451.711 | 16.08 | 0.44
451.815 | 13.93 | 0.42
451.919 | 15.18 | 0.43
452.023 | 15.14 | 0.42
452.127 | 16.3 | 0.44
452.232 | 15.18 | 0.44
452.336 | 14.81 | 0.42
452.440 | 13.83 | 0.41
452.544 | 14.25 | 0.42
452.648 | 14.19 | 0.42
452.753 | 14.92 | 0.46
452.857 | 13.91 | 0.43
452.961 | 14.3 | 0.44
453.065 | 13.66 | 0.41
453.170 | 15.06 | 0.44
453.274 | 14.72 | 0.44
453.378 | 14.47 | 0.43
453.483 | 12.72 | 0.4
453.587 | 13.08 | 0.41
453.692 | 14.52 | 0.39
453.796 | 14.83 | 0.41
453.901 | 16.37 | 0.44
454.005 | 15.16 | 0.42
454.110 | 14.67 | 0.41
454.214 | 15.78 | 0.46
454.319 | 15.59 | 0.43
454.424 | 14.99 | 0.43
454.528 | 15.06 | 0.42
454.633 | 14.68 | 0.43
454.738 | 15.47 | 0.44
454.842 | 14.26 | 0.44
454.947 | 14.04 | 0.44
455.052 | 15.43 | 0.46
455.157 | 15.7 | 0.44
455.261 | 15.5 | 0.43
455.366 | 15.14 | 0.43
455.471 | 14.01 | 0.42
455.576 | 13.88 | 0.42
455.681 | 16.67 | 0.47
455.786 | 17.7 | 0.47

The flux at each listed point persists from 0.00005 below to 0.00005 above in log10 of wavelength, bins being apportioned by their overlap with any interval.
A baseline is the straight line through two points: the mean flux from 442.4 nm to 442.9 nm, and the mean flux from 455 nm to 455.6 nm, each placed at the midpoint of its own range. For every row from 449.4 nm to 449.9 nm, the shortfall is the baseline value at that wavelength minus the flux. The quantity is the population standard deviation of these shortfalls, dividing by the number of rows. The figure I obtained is 0.56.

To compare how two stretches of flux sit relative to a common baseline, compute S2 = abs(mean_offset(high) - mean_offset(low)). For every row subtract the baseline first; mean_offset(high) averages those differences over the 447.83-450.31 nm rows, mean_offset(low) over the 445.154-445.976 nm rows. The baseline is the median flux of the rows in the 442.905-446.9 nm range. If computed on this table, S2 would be 1.3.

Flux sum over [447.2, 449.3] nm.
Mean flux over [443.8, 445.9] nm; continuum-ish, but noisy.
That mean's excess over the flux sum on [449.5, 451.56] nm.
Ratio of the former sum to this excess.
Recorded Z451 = -1.011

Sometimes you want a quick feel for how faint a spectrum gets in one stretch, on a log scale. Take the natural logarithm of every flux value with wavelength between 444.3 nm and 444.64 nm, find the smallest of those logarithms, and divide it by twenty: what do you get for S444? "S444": 0.127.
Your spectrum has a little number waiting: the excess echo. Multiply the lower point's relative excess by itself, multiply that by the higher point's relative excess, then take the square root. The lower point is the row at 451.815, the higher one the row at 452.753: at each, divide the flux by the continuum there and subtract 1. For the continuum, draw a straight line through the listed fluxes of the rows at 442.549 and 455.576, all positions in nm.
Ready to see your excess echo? 0.002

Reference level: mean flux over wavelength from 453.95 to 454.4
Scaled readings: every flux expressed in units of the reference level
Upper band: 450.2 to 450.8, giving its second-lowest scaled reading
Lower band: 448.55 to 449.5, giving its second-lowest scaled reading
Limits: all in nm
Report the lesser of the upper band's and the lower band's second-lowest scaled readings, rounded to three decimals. 0.924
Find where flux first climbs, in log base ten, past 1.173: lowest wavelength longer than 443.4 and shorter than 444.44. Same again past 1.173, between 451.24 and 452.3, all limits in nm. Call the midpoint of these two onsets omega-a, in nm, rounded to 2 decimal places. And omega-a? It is 447.48 nm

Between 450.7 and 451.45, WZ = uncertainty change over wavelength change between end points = -0.032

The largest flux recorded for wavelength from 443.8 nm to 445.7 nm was 15.63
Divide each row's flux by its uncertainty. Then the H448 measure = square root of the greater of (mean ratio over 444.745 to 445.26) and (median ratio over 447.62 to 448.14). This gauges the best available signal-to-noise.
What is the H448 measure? 5.81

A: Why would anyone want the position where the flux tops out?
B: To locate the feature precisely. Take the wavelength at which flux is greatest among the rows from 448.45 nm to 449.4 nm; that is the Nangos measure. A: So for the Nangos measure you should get 449.325 nm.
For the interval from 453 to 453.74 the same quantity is 453.170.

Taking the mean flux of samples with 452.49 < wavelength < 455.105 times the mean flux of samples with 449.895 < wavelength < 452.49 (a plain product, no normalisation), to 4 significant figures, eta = 226.9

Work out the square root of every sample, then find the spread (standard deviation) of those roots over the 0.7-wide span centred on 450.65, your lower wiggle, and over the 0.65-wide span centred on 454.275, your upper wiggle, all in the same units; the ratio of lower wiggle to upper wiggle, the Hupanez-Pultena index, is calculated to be 1.6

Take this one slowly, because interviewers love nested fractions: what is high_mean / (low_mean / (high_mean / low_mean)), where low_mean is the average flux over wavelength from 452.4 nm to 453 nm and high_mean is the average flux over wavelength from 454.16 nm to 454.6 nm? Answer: 1.16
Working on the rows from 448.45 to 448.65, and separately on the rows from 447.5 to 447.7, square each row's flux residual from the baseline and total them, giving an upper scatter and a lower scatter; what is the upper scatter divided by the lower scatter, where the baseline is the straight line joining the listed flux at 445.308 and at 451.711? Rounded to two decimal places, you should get 0.55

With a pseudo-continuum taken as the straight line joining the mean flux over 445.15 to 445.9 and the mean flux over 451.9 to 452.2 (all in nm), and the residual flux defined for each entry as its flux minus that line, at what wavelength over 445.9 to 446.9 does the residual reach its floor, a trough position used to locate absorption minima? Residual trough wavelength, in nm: 445.924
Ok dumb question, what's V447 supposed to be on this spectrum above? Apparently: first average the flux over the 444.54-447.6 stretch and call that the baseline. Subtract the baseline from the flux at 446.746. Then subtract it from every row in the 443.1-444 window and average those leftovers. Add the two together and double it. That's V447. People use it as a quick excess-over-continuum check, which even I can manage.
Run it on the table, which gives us 4.0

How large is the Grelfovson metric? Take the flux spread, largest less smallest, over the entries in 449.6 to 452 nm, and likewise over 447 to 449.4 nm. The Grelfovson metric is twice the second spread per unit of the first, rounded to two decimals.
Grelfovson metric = 2.09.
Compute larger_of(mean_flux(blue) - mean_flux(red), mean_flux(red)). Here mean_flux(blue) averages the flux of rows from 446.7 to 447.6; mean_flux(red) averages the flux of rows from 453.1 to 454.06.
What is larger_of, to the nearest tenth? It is 14.5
